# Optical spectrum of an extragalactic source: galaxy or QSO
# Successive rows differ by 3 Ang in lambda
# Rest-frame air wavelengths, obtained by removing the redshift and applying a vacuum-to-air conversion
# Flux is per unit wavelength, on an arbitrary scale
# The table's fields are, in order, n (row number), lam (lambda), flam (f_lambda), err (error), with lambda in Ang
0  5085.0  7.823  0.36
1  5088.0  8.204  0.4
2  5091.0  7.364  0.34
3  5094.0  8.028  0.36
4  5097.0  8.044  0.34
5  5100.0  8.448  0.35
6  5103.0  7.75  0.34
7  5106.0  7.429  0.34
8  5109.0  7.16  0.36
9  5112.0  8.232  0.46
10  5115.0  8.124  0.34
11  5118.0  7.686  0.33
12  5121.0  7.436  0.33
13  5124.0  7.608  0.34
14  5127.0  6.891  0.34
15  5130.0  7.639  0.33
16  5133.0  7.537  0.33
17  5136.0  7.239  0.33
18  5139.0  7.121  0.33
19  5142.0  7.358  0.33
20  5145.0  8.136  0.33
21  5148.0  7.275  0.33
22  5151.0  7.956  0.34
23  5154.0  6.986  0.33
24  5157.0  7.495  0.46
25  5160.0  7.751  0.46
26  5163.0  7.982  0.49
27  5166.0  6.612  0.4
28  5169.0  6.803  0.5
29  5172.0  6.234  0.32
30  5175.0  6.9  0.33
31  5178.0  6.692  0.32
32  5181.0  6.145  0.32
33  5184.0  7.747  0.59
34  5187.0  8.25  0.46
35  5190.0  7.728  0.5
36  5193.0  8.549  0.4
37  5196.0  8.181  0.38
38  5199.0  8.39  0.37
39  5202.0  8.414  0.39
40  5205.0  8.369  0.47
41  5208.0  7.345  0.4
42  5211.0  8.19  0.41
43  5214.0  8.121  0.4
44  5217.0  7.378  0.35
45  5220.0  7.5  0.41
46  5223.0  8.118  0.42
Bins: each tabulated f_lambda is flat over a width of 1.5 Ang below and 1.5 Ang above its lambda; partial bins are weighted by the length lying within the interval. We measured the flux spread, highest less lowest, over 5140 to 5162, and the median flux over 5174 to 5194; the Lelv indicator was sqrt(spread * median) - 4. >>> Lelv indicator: -1.02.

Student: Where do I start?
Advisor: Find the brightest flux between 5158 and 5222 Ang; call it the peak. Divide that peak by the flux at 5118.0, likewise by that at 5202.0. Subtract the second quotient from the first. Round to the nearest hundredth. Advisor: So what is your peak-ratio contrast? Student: 0.10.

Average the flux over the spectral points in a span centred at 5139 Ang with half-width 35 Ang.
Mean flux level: 7.42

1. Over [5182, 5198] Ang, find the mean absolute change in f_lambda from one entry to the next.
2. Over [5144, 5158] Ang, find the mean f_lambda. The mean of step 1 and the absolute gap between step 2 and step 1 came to 3.78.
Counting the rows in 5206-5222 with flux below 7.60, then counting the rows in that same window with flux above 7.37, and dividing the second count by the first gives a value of 1.3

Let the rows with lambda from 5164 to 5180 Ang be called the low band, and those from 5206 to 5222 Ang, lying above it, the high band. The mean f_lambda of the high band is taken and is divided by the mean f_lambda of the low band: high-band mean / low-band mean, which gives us 1.16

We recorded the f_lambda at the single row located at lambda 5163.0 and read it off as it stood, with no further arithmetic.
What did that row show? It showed 7.982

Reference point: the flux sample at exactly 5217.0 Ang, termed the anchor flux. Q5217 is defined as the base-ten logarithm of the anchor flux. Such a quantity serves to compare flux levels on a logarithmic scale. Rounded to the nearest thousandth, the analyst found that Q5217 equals 0.868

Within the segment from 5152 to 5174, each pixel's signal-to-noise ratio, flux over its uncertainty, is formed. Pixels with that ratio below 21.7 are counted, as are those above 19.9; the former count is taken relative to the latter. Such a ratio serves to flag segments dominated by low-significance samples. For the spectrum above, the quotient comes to 7.00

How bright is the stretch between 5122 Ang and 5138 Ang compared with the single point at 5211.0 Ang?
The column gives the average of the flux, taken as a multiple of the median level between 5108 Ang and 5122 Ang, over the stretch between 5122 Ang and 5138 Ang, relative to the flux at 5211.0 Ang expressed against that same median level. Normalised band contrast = 0.90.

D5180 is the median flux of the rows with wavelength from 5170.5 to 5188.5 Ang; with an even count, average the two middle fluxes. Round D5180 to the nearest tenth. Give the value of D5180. 6.8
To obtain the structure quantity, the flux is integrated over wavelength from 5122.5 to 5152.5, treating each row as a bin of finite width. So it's 224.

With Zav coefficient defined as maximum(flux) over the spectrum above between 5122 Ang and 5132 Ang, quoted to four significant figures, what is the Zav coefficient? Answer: 7.639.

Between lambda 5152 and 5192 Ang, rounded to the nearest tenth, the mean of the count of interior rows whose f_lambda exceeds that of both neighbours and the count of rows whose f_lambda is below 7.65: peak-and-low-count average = 6.0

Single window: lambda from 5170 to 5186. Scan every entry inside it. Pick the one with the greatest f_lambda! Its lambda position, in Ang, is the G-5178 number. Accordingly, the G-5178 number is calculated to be 5184.0 Ang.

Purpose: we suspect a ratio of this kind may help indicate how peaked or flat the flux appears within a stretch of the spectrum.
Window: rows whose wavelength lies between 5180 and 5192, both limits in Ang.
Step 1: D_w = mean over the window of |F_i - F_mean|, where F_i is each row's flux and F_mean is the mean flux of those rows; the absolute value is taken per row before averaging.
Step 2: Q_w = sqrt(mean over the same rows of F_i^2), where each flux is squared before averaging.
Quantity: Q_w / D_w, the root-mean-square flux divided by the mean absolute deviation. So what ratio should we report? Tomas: 11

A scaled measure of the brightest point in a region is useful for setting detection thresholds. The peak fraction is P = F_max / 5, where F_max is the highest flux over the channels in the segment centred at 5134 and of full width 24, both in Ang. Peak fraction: 1.63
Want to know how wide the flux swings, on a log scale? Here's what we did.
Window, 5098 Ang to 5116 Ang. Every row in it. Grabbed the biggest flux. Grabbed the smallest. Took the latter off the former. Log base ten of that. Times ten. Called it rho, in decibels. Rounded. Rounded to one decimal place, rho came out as 1.1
